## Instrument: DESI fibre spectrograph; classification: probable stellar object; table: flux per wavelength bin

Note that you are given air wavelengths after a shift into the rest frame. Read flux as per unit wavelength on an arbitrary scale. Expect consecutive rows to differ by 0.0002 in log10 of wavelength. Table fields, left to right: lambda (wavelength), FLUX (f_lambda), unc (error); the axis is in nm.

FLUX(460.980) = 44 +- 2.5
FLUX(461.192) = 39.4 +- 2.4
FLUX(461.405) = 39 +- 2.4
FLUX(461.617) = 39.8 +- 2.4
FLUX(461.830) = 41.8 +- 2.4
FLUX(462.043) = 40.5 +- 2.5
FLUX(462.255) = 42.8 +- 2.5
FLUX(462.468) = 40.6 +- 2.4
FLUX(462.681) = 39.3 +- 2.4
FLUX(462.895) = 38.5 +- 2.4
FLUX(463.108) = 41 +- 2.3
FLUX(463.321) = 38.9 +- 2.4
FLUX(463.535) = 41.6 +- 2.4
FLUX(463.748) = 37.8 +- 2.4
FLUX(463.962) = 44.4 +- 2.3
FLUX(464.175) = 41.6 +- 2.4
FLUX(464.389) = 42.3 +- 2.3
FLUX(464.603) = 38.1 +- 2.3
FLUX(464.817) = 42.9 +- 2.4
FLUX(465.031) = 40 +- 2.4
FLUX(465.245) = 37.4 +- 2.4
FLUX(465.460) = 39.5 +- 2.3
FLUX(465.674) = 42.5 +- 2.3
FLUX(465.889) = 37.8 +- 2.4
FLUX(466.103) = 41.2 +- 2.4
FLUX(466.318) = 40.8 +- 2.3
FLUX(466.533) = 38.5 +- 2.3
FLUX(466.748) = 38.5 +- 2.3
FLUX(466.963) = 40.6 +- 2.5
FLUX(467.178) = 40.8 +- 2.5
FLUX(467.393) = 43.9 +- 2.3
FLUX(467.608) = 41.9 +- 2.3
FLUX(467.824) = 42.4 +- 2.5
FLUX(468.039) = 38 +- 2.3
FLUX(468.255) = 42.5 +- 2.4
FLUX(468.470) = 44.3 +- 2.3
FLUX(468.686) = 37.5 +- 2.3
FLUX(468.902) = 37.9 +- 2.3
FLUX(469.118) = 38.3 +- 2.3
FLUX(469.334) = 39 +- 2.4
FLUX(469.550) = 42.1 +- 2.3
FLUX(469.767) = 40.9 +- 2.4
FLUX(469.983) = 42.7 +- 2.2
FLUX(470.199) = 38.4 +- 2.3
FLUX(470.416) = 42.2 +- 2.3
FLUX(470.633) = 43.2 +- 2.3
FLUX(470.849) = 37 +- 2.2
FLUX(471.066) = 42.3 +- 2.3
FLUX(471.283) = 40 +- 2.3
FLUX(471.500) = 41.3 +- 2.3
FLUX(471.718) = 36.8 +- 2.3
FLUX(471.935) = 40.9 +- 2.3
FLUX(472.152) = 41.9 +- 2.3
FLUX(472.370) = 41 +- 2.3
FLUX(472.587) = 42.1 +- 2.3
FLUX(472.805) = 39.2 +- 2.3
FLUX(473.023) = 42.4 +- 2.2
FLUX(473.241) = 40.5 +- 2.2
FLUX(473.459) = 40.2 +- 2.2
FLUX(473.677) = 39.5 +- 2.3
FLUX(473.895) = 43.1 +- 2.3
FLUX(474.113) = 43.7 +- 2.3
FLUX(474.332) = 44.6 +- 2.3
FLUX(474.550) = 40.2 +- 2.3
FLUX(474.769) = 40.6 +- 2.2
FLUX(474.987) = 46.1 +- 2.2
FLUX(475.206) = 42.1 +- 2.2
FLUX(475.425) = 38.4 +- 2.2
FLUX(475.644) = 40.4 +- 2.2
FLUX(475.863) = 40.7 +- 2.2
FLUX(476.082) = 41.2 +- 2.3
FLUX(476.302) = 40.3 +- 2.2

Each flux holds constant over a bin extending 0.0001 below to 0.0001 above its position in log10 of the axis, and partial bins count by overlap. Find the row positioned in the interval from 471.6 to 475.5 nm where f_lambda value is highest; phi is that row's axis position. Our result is 474.987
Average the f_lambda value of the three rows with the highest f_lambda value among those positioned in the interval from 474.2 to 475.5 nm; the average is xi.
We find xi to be 44.3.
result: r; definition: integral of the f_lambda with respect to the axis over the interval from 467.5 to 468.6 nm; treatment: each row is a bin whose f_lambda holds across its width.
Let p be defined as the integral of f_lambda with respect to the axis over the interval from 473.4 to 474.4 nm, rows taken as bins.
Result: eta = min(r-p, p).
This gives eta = 3.7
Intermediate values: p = 42.2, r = 45.9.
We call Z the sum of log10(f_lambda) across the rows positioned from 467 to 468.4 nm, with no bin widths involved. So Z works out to 10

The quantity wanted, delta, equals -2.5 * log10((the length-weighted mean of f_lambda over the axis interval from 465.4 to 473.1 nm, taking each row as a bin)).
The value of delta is -4.02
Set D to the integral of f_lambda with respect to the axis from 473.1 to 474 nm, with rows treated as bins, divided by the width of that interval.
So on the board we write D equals 40.9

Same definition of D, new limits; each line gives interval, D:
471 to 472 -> 40.1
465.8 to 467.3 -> 39.8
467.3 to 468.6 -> 42.1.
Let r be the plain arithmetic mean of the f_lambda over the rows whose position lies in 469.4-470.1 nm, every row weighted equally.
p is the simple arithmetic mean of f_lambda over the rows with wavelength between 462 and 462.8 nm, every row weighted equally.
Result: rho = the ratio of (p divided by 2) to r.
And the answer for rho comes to 0.49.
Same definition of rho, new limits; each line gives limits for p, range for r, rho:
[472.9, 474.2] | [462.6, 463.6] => 0.52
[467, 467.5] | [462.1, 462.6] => 0.51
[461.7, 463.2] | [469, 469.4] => 0.53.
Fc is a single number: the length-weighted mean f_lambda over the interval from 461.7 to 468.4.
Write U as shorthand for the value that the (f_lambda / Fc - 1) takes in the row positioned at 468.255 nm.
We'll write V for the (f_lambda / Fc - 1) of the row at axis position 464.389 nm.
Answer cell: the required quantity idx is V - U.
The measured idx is 0.00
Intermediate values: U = 0.05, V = 0.04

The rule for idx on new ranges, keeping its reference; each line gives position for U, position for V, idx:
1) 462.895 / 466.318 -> 0.06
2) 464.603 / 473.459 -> 0.05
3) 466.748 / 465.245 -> -0.03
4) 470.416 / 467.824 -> 0.00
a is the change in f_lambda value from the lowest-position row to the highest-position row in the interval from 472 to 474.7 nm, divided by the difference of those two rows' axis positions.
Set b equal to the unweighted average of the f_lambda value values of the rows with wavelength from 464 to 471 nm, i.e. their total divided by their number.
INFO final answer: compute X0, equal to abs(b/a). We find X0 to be 57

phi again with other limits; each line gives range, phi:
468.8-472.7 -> 470.633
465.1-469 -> 468.470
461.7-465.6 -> 463.962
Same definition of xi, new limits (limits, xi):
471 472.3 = 41.8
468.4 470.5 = 43.1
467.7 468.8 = 43.1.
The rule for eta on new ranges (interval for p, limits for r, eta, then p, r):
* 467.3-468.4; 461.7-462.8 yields -1.0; 46.0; 45.0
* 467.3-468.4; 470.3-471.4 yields -1.0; 46.0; 45.0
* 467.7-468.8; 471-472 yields -4.9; 45.0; 40.1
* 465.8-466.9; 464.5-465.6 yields 0.3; 43.4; 43.6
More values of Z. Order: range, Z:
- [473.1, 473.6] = 3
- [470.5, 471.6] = 8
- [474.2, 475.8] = 11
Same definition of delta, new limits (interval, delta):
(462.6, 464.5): -4.02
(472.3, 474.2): -4.04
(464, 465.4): -4.02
